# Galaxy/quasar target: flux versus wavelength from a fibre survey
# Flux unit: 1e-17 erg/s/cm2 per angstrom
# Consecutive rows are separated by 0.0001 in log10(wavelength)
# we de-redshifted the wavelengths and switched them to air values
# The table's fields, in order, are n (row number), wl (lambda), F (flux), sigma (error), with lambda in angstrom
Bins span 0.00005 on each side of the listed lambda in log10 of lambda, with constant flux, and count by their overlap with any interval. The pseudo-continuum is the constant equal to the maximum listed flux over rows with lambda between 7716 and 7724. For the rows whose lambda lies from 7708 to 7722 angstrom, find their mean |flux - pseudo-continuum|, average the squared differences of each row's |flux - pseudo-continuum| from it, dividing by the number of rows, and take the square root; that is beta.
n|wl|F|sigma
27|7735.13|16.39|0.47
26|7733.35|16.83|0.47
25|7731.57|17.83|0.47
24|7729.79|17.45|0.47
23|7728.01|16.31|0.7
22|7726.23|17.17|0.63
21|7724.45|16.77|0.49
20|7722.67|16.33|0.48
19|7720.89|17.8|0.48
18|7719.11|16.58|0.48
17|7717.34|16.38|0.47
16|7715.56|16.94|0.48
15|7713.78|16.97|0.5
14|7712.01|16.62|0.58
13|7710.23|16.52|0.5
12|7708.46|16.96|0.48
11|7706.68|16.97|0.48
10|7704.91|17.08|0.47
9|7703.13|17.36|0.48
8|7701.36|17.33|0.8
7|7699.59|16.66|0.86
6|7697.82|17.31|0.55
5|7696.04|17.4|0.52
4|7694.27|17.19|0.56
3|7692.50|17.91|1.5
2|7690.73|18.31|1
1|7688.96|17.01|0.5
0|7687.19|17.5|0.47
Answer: 0.42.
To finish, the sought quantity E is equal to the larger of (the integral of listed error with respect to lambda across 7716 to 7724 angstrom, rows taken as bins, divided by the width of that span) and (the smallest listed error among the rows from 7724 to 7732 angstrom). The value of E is 0.478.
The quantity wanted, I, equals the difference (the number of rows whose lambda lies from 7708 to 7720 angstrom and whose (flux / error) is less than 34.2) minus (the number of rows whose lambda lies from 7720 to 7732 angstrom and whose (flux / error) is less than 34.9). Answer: -1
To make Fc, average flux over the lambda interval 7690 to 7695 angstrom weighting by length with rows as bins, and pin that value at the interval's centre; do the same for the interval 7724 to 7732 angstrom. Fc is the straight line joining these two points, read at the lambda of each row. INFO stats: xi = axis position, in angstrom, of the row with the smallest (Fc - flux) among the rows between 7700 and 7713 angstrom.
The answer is 7703.13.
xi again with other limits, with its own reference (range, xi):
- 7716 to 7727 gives 7720.89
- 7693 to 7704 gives 7703.13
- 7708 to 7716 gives 7715.56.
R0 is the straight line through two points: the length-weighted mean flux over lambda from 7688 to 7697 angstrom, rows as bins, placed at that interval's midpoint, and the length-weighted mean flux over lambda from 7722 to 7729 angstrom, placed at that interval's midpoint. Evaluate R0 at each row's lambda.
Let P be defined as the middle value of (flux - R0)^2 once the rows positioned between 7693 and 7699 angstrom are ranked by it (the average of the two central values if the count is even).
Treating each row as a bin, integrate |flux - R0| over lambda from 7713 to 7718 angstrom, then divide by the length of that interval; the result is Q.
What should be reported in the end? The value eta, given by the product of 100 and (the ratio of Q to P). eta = 1555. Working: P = 0.01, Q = 0.16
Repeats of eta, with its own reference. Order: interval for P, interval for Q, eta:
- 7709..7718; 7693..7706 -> 127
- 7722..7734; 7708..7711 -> 232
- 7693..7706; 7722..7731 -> 4578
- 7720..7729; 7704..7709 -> 102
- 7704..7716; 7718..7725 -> 1753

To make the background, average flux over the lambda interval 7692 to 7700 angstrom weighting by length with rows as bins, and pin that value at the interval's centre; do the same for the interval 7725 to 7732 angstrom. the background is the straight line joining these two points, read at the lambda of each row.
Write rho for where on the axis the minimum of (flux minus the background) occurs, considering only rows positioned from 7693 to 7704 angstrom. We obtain 7699.59 angstrom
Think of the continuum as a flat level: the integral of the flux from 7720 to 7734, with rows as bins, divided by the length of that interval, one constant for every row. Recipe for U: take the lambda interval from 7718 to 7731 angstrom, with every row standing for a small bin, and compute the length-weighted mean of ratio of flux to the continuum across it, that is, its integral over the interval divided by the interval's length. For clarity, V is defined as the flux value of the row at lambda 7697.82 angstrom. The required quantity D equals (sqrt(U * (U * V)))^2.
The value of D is 17.0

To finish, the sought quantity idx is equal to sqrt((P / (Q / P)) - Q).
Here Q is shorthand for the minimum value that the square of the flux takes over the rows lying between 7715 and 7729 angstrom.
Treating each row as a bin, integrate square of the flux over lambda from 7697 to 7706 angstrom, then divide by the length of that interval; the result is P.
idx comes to 7.7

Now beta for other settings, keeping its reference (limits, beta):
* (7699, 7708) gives 0.26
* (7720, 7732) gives 0.58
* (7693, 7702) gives 0.27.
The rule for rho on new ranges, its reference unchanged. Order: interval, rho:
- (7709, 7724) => 7722.67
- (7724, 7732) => 7728.01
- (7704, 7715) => 7710.23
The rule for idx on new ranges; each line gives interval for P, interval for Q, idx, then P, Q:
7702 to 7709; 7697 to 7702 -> 5.5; 293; 278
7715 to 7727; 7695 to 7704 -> 3.6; 284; 278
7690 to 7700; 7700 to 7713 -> 8.4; 306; 273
